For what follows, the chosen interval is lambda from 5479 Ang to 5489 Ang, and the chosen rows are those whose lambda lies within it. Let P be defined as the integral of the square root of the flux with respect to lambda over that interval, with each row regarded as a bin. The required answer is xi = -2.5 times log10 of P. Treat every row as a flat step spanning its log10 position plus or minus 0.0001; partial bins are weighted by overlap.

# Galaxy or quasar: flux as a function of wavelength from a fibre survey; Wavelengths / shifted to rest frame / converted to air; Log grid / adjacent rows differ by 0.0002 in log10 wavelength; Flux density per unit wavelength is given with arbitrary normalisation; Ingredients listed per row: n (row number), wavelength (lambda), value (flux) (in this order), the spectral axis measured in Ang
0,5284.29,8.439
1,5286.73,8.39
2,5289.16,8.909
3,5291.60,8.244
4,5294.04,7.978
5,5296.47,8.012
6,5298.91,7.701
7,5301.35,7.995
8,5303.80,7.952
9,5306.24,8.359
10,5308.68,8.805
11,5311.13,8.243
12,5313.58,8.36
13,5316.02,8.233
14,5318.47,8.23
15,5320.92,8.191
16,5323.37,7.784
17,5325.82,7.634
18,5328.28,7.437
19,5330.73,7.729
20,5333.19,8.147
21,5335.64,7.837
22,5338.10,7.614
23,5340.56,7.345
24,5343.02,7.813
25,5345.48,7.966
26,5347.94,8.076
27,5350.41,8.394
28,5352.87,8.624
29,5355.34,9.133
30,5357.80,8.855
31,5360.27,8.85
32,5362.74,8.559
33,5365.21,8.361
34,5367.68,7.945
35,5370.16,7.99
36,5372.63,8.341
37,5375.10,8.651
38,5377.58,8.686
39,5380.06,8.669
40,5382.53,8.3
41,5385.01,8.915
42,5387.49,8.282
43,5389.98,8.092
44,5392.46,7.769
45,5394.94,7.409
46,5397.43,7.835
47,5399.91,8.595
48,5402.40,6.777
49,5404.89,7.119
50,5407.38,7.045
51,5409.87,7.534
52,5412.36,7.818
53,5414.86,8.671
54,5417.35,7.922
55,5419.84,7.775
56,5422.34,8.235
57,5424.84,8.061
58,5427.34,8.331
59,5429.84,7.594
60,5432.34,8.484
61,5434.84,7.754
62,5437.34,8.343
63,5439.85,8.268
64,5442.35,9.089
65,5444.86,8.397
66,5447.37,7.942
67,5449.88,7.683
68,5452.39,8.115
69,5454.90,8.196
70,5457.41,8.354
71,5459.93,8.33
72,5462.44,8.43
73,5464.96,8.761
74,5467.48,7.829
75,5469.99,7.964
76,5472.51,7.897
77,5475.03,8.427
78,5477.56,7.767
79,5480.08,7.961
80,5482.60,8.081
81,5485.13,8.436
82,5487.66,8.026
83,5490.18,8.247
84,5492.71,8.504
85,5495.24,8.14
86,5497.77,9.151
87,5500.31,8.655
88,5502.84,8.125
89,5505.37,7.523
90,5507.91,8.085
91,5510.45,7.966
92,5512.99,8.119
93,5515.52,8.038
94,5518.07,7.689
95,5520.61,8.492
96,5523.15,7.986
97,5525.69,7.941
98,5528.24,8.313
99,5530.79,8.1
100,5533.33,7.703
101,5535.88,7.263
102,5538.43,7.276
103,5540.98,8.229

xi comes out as -3.64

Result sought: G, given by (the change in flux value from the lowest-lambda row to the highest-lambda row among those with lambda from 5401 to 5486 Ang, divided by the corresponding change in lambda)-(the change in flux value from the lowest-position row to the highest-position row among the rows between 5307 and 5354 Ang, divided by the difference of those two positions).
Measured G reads 0.02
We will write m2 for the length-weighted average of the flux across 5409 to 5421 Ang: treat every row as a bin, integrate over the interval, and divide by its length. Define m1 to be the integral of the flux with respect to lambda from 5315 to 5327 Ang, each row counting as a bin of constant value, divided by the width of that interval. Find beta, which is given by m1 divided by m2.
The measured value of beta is 1.01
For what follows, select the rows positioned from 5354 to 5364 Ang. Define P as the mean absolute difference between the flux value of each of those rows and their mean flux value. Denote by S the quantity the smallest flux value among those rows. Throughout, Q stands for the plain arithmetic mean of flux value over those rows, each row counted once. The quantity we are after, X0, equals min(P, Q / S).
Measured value 0.15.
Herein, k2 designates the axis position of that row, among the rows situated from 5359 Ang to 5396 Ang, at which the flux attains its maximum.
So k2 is 5385.01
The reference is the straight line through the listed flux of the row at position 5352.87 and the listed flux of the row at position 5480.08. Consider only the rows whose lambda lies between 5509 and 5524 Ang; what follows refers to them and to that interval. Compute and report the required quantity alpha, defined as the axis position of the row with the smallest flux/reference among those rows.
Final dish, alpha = 5518.07 Ang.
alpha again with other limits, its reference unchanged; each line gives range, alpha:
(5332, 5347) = 5340.56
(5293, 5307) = 5298.91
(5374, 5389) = 5382.53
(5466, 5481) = 5477.56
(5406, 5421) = 5407.38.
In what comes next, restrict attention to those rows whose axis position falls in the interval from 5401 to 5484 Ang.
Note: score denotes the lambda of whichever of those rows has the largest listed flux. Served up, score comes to 5442.35 Ang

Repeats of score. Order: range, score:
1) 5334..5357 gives 5355.34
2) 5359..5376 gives 5360.27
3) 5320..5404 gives 5355.34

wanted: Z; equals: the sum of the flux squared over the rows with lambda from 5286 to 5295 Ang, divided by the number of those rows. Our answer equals 70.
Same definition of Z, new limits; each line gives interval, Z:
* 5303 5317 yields 69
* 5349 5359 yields 77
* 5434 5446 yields 70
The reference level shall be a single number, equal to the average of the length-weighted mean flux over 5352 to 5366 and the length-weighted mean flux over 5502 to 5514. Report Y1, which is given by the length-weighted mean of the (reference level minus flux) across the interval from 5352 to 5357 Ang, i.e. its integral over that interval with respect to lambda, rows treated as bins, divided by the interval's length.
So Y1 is -0.5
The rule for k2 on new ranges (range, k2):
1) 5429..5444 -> 5442.35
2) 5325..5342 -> 5333.19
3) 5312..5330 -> 5313.58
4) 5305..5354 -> 5308.68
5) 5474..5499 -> 5497.77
